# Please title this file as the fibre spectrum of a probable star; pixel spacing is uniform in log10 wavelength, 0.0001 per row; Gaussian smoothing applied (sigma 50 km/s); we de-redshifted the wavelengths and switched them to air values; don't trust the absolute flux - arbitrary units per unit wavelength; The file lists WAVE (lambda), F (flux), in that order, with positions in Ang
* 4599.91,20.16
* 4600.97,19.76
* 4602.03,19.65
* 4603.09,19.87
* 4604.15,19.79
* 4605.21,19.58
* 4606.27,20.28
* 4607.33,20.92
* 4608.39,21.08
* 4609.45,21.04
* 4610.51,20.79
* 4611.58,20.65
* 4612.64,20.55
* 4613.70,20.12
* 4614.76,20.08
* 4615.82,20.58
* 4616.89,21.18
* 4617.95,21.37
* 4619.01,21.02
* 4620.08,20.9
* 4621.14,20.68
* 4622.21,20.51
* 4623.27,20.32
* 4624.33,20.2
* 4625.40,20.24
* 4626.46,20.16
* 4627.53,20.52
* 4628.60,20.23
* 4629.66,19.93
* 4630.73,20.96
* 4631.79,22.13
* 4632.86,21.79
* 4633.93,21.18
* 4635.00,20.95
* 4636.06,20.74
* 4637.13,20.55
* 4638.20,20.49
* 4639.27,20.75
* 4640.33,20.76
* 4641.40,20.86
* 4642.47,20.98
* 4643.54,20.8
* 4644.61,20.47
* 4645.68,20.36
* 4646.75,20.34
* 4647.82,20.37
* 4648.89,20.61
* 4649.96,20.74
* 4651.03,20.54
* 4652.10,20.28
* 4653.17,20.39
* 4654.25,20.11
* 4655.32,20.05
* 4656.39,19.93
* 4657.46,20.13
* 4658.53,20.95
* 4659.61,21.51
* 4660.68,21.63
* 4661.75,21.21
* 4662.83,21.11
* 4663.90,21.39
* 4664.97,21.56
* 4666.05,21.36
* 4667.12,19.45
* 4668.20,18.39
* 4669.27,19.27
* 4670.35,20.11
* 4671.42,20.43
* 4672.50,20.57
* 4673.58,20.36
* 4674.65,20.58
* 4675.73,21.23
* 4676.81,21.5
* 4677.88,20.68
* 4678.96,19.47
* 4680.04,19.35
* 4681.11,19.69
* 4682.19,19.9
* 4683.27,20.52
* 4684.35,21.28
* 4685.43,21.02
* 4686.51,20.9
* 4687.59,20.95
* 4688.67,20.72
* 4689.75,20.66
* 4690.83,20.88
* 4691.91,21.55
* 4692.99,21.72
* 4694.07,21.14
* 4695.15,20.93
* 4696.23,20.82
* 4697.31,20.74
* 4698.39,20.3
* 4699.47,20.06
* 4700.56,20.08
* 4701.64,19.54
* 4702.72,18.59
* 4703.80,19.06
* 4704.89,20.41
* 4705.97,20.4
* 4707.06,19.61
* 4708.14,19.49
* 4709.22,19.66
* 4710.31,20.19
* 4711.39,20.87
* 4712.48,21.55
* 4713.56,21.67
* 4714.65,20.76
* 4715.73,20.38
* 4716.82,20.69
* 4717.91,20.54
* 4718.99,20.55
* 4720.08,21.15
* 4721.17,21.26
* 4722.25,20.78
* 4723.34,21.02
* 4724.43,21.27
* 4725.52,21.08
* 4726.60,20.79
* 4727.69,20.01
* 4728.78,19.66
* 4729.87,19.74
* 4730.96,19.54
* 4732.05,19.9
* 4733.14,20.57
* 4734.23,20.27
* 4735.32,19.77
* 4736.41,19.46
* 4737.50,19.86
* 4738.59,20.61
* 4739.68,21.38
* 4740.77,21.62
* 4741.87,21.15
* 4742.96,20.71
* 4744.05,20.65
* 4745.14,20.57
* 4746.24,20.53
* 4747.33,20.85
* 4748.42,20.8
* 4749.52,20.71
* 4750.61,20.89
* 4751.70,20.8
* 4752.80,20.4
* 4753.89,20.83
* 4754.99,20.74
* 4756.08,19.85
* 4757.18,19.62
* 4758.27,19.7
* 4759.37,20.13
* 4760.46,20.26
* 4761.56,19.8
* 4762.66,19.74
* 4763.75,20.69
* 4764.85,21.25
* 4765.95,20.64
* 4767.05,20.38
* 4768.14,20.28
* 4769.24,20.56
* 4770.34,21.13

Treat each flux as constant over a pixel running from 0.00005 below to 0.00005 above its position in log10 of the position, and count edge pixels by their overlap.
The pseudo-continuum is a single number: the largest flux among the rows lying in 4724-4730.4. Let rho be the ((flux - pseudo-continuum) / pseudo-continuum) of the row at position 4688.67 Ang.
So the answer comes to -0.026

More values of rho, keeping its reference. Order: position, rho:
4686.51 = -0.017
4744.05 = -0.029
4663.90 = 0.006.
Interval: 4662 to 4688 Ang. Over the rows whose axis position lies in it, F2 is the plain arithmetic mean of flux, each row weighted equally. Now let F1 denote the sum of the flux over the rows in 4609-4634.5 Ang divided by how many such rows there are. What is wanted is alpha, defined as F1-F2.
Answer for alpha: 0.25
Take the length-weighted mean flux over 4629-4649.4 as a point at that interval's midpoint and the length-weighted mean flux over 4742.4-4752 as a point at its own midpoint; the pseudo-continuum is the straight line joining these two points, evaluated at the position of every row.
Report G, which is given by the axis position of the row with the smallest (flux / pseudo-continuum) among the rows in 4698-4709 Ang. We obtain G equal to 4702.72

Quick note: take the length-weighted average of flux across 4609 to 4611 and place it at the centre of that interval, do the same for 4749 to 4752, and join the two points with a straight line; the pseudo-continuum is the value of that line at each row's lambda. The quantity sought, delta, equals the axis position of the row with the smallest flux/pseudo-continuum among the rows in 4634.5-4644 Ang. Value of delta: 4638.20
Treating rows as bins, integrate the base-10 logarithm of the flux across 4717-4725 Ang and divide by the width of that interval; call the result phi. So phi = 1.32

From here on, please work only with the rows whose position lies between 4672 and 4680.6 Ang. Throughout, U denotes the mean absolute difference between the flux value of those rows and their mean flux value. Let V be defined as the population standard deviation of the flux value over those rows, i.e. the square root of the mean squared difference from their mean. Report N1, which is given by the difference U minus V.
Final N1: -0.149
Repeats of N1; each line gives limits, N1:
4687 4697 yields -0.059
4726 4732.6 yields -0.103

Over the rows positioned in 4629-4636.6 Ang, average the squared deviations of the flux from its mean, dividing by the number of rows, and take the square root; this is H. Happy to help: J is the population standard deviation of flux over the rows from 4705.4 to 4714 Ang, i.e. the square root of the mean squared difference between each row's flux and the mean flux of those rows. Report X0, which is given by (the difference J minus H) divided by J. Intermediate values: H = 0.66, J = 0.8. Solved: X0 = 0.2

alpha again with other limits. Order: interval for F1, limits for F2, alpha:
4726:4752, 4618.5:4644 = -0.28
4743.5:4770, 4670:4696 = -0.23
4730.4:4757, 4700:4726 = 0.08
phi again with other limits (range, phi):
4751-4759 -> 1.31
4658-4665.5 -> 1.33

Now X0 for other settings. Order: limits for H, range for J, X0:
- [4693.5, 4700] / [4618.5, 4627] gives -0.2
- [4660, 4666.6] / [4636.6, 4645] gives 0.0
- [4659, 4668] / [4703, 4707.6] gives -0.2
